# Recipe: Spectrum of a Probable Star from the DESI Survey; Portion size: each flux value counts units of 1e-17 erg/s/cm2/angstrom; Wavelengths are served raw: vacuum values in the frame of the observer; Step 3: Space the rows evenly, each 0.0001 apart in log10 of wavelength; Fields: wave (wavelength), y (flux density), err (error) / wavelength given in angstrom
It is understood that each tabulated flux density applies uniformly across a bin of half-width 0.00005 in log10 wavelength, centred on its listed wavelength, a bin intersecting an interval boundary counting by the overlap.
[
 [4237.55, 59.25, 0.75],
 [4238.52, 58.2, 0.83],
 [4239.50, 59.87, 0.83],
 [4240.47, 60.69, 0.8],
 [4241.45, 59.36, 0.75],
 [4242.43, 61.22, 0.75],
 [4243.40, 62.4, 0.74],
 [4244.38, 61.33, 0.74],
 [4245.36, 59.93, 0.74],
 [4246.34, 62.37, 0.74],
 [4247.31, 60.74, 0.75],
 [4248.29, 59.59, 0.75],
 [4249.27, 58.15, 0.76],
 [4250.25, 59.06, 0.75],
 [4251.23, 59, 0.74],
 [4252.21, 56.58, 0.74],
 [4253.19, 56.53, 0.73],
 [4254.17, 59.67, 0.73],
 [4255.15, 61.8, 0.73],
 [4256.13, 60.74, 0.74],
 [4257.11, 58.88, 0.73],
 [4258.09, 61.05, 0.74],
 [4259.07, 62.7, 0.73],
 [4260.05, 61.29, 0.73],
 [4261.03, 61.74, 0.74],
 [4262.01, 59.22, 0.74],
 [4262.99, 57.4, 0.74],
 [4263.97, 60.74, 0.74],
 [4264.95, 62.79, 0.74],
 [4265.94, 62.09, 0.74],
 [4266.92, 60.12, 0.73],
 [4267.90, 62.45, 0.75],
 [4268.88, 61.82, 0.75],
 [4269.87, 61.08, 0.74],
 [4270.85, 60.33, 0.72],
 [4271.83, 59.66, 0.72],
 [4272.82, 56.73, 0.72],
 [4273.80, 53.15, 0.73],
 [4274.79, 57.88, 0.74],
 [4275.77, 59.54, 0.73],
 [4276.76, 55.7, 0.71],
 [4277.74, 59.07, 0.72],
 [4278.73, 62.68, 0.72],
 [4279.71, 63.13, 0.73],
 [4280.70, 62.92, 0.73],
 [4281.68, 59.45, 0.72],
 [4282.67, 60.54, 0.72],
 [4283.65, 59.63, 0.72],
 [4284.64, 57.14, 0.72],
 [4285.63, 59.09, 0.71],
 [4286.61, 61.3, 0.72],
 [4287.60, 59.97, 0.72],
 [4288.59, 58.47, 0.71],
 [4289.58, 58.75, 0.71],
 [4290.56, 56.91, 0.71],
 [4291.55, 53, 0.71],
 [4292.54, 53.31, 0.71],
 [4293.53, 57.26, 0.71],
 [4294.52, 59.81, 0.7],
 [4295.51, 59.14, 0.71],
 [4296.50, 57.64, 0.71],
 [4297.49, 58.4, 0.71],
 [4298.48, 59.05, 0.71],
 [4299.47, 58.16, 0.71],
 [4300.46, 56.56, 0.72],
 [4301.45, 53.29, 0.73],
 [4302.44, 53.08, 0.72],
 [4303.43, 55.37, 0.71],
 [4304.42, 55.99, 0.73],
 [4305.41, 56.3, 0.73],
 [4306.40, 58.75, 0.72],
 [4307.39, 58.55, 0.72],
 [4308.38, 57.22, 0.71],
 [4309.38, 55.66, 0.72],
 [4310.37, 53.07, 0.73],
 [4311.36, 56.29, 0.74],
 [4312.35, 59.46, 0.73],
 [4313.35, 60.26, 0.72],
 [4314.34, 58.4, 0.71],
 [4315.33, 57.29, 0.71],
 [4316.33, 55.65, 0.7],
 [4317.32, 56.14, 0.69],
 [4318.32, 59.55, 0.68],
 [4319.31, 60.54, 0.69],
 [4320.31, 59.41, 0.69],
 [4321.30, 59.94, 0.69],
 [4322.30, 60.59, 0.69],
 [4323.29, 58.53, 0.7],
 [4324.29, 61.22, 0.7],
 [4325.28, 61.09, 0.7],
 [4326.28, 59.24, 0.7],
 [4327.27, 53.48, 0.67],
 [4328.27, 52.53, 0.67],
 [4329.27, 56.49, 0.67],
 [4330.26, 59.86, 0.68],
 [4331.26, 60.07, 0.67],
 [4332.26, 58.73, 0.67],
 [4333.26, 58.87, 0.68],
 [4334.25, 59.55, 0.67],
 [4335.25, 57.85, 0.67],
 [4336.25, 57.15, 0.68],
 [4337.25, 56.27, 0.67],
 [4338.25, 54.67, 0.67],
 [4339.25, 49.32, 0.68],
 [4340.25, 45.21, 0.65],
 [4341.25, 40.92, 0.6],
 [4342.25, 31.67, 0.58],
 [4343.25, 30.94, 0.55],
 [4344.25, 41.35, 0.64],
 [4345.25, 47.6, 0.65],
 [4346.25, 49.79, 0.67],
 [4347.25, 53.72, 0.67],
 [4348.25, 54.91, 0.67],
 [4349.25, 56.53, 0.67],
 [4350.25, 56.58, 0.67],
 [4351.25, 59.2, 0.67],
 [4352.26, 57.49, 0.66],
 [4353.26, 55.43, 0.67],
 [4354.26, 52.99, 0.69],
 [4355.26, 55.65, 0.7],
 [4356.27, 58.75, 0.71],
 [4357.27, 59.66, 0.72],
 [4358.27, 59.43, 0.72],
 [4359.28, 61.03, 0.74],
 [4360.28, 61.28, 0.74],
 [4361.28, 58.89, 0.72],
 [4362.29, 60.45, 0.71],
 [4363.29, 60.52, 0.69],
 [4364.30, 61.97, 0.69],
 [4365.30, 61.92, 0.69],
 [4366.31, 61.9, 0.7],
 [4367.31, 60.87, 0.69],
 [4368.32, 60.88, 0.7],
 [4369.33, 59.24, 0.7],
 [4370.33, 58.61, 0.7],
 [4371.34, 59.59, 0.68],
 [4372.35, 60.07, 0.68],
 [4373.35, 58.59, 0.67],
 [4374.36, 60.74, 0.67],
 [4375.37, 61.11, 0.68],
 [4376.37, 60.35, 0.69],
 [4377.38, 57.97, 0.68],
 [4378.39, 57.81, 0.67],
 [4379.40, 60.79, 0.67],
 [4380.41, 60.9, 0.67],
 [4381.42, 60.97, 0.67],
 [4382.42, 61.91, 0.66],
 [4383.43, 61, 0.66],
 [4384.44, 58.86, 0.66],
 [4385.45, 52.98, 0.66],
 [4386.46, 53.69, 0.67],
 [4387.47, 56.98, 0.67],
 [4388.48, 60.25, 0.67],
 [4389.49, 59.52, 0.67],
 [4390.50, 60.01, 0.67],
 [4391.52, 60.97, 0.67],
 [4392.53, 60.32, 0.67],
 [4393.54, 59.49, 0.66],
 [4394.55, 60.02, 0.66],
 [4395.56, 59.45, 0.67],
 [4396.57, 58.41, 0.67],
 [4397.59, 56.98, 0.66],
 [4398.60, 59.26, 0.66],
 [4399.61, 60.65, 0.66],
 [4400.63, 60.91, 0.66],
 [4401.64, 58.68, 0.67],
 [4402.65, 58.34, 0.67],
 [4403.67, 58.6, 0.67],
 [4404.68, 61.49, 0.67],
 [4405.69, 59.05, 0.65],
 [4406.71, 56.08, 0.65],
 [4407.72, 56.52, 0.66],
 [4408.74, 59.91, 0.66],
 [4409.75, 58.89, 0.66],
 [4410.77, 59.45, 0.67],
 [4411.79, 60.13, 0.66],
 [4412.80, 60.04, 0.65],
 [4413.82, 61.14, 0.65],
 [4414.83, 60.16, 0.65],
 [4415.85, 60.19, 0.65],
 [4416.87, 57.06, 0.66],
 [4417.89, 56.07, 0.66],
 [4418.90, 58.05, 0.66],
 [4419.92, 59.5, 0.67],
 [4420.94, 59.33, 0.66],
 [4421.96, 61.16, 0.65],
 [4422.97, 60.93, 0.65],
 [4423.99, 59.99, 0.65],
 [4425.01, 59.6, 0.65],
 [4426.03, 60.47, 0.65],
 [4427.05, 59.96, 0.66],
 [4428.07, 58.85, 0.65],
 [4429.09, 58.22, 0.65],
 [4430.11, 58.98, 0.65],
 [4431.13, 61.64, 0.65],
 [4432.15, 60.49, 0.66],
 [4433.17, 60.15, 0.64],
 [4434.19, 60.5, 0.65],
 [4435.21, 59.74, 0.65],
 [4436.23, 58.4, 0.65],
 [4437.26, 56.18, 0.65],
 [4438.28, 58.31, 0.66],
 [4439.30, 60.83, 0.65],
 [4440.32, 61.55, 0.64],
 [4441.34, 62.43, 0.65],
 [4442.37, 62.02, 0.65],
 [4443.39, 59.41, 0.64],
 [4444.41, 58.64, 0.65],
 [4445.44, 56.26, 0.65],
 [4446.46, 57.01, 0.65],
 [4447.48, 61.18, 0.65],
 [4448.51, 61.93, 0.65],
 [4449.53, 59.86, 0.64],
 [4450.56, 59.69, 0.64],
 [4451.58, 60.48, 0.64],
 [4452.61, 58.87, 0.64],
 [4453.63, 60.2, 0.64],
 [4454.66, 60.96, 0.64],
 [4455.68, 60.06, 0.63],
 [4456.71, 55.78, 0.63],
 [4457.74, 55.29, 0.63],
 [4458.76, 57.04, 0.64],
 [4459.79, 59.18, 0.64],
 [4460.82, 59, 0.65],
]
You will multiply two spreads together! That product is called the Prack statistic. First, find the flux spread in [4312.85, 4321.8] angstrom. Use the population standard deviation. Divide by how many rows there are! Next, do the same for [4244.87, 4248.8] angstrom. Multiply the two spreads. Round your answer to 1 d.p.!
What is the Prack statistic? 1.8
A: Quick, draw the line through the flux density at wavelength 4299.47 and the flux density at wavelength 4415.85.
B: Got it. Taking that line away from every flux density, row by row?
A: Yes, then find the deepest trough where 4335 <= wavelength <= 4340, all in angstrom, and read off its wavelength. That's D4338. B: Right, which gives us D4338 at 4339.25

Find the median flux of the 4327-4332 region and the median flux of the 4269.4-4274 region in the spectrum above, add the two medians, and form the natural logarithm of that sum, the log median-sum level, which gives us 4.75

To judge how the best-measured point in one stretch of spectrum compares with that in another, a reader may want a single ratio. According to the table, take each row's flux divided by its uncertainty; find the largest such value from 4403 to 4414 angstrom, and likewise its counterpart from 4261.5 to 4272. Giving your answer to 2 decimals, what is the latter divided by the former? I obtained 0.90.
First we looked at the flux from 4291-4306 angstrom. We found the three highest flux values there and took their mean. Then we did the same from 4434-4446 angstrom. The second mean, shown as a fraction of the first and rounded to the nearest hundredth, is 1.04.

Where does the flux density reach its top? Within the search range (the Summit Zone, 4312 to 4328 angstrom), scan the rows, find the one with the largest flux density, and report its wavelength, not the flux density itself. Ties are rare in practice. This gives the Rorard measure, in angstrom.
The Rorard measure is 4324.29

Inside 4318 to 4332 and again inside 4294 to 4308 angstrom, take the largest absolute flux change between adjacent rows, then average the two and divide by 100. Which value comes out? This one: 0.045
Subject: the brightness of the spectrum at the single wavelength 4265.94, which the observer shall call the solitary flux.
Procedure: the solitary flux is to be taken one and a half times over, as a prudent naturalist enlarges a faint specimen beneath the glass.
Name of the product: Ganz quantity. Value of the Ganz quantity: 93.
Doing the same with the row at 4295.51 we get 89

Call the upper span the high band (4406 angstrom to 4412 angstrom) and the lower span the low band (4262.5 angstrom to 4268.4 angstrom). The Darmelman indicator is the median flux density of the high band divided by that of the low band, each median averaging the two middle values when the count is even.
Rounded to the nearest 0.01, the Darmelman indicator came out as 0.96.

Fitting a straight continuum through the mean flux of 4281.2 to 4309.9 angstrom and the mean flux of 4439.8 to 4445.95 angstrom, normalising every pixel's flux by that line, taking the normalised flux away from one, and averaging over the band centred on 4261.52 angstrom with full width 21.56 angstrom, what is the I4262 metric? -0.060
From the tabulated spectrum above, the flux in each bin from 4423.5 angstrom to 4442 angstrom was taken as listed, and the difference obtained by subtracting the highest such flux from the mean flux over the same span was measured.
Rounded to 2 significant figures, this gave -2.6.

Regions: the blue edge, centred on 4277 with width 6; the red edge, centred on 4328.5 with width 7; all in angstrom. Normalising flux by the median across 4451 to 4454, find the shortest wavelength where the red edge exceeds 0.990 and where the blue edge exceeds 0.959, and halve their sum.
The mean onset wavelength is 4300.0 angstrom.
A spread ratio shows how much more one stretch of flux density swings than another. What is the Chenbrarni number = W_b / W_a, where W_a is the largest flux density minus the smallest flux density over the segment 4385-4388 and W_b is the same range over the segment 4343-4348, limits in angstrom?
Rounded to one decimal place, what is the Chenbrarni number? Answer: 5.7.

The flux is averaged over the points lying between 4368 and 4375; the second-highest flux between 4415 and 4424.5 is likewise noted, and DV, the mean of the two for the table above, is 60.3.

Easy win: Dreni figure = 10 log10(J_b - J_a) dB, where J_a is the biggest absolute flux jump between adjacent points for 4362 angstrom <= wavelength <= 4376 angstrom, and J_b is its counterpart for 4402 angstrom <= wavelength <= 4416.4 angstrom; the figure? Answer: 1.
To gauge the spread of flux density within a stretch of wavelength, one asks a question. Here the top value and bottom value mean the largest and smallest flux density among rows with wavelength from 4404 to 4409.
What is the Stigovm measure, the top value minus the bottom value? 5.4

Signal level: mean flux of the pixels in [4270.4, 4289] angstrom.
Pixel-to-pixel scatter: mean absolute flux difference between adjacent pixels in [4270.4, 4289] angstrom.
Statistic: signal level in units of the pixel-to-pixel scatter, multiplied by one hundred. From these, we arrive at 2668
